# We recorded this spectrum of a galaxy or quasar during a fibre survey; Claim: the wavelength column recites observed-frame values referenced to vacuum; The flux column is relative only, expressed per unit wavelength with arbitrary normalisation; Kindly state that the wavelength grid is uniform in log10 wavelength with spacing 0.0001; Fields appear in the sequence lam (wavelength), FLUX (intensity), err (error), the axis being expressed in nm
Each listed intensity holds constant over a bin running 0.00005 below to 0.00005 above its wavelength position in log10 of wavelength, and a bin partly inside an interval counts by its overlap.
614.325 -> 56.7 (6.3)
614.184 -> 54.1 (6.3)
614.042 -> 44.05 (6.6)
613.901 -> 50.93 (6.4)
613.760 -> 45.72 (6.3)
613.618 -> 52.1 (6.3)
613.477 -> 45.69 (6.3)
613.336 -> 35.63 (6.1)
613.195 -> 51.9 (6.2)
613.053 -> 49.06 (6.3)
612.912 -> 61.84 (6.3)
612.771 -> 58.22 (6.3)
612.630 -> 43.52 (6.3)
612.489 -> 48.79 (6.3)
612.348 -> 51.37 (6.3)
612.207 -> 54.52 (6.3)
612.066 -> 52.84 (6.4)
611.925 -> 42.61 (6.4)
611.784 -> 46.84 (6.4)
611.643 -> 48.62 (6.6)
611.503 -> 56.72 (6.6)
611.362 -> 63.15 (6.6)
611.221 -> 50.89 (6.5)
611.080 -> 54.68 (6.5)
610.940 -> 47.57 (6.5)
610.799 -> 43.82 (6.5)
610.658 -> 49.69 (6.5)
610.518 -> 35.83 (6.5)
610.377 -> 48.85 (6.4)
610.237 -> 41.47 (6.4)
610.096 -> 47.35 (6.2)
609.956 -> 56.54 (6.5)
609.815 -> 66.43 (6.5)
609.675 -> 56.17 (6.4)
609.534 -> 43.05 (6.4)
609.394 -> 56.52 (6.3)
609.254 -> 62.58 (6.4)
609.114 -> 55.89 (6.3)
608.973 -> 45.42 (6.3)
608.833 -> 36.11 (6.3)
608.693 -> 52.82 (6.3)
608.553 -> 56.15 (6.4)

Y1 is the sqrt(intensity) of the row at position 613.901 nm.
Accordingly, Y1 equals 7.1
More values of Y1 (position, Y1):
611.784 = 6.8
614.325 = 7.5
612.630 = 6.6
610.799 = 6.6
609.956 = 7.5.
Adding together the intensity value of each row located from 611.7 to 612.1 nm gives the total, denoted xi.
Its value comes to 142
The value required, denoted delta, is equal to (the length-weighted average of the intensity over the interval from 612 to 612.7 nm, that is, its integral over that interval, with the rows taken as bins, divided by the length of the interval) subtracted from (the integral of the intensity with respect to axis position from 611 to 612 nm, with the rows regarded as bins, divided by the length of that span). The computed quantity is 1.7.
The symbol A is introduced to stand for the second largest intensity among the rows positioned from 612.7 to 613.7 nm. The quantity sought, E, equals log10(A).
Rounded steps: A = 58.22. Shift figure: 1.765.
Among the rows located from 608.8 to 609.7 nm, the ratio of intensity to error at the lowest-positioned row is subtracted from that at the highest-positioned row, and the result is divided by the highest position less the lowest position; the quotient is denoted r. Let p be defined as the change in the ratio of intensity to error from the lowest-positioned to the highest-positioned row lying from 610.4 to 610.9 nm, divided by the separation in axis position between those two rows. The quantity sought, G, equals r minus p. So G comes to -1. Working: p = 4.4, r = 3.6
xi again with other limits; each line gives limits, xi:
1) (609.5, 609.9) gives 166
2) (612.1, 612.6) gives 155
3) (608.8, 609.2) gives 137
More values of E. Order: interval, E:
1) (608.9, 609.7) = 1.752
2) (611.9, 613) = 1.765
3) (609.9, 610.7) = 1.696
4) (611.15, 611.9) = 1.754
